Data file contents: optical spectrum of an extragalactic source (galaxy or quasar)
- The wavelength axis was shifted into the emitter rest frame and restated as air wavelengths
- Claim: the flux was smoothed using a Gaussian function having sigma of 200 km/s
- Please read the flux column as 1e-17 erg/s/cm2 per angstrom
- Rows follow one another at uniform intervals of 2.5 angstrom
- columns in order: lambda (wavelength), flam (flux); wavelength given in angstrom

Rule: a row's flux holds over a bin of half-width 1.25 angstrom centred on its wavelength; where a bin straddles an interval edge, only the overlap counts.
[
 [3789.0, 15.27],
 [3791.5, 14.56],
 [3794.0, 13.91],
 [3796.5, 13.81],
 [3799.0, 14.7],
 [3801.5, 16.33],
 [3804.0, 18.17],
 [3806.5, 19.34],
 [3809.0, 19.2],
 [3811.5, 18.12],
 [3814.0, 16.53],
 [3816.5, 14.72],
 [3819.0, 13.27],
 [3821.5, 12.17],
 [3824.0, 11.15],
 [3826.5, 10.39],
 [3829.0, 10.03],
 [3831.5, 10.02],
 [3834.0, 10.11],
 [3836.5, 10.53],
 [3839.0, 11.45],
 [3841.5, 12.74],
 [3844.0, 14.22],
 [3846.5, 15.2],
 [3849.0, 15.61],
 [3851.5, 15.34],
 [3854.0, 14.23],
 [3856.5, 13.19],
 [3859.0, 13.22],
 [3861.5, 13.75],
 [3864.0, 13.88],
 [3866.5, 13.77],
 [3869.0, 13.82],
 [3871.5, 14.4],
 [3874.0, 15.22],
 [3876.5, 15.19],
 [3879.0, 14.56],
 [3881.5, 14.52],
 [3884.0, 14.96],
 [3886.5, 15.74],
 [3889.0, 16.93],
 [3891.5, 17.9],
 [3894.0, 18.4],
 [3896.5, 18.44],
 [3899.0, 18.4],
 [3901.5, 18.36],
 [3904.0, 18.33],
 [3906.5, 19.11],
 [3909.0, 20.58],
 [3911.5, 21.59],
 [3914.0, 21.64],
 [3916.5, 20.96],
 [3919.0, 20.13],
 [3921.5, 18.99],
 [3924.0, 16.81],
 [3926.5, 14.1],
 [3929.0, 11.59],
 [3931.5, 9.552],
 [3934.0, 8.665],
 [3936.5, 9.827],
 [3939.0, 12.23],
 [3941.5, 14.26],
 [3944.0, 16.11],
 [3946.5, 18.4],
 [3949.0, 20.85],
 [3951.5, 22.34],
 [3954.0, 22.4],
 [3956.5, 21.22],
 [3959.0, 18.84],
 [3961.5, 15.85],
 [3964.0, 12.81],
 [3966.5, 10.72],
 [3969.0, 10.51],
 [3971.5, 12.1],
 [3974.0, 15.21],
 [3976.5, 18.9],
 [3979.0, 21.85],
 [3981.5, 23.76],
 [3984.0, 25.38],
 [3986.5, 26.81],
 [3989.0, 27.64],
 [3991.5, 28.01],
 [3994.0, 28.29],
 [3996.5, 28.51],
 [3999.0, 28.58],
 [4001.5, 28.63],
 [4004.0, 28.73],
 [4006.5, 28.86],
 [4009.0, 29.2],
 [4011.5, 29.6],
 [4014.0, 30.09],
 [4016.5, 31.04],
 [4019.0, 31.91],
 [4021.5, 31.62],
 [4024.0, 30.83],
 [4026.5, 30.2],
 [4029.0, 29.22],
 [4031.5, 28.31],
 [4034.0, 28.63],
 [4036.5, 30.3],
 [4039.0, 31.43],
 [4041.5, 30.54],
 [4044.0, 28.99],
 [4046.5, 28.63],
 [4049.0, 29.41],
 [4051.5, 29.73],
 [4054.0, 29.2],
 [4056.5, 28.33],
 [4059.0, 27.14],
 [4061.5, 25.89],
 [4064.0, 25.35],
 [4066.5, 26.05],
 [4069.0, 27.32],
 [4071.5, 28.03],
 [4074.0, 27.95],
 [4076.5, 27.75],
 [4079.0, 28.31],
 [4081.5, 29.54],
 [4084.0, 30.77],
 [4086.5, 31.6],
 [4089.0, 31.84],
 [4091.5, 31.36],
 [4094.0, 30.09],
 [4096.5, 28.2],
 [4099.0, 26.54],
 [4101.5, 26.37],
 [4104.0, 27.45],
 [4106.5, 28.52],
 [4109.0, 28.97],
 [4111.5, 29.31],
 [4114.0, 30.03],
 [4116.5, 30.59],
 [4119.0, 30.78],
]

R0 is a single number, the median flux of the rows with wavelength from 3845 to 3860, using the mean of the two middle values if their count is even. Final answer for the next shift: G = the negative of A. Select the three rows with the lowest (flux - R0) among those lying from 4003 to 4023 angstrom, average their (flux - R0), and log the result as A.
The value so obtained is -14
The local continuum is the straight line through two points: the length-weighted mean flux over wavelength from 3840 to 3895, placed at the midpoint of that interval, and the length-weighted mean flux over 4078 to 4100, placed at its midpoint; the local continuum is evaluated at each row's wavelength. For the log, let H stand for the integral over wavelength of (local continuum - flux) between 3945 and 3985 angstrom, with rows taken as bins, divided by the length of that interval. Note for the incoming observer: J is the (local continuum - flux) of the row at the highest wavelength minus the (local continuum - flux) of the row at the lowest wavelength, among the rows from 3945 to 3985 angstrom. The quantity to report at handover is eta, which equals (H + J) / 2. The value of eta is -1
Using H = 3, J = -4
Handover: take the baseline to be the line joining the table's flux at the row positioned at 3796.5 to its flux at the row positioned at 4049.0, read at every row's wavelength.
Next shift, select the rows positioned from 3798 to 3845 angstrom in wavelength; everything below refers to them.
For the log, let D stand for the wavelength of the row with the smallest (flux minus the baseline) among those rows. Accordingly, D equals 3834.0 angstrom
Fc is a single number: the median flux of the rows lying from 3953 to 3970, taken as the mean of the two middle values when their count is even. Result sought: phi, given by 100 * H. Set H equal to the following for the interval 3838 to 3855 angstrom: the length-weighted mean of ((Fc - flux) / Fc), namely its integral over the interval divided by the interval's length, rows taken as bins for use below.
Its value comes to 11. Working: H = 0.11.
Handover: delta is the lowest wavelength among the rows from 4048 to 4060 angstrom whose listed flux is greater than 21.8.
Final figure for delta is 4049.0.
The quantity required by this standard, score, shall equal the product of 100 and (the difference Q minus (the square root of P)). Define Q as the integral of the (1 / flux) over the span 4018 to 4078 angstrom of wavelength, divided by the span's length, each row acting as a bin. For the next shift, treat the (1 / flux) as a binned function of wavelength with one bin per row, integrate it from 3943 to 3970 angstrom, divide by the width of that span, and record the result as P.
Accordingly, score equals -21.4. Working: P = 0.062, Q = 0.03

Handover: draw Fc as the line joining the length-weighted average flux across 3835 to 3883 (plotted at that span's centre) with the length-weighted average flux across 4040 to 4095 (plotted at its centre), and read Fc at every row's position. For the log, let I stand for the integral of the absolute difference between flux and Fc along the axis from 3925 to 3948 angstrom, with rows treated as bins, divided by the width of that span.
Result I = 6.6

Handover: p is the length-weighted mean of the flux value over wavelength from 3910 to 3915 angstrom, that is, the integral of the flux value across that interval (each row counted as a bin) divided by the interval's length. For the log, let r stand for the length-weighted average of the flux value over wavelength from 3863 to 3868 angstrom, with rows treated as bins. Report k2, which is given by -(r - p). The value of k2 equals 8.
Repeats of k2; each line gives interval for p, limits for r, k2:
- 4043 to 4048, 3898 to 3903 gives 10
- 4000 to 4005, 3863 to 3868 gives 15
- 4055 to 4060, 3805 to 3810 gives 9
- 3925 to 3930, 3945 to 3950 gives -6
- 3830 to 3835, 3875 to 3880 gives -5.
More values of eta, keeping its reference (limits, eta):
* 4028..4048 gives -1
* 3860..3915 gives -2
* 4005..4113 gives 3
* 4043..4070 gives 2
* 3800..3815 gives -3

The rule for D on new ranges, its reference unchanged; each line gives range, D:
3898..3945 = 3934.0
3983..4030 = 3984.0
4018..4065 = 4064.0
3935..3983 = 3969.0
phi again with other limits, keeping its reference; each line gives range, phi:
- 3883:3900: -9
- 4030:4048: -86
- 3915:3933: -1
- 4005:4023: -91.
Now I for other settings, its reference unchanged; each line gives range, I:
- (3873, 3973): 3.7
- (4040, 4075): 1.9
